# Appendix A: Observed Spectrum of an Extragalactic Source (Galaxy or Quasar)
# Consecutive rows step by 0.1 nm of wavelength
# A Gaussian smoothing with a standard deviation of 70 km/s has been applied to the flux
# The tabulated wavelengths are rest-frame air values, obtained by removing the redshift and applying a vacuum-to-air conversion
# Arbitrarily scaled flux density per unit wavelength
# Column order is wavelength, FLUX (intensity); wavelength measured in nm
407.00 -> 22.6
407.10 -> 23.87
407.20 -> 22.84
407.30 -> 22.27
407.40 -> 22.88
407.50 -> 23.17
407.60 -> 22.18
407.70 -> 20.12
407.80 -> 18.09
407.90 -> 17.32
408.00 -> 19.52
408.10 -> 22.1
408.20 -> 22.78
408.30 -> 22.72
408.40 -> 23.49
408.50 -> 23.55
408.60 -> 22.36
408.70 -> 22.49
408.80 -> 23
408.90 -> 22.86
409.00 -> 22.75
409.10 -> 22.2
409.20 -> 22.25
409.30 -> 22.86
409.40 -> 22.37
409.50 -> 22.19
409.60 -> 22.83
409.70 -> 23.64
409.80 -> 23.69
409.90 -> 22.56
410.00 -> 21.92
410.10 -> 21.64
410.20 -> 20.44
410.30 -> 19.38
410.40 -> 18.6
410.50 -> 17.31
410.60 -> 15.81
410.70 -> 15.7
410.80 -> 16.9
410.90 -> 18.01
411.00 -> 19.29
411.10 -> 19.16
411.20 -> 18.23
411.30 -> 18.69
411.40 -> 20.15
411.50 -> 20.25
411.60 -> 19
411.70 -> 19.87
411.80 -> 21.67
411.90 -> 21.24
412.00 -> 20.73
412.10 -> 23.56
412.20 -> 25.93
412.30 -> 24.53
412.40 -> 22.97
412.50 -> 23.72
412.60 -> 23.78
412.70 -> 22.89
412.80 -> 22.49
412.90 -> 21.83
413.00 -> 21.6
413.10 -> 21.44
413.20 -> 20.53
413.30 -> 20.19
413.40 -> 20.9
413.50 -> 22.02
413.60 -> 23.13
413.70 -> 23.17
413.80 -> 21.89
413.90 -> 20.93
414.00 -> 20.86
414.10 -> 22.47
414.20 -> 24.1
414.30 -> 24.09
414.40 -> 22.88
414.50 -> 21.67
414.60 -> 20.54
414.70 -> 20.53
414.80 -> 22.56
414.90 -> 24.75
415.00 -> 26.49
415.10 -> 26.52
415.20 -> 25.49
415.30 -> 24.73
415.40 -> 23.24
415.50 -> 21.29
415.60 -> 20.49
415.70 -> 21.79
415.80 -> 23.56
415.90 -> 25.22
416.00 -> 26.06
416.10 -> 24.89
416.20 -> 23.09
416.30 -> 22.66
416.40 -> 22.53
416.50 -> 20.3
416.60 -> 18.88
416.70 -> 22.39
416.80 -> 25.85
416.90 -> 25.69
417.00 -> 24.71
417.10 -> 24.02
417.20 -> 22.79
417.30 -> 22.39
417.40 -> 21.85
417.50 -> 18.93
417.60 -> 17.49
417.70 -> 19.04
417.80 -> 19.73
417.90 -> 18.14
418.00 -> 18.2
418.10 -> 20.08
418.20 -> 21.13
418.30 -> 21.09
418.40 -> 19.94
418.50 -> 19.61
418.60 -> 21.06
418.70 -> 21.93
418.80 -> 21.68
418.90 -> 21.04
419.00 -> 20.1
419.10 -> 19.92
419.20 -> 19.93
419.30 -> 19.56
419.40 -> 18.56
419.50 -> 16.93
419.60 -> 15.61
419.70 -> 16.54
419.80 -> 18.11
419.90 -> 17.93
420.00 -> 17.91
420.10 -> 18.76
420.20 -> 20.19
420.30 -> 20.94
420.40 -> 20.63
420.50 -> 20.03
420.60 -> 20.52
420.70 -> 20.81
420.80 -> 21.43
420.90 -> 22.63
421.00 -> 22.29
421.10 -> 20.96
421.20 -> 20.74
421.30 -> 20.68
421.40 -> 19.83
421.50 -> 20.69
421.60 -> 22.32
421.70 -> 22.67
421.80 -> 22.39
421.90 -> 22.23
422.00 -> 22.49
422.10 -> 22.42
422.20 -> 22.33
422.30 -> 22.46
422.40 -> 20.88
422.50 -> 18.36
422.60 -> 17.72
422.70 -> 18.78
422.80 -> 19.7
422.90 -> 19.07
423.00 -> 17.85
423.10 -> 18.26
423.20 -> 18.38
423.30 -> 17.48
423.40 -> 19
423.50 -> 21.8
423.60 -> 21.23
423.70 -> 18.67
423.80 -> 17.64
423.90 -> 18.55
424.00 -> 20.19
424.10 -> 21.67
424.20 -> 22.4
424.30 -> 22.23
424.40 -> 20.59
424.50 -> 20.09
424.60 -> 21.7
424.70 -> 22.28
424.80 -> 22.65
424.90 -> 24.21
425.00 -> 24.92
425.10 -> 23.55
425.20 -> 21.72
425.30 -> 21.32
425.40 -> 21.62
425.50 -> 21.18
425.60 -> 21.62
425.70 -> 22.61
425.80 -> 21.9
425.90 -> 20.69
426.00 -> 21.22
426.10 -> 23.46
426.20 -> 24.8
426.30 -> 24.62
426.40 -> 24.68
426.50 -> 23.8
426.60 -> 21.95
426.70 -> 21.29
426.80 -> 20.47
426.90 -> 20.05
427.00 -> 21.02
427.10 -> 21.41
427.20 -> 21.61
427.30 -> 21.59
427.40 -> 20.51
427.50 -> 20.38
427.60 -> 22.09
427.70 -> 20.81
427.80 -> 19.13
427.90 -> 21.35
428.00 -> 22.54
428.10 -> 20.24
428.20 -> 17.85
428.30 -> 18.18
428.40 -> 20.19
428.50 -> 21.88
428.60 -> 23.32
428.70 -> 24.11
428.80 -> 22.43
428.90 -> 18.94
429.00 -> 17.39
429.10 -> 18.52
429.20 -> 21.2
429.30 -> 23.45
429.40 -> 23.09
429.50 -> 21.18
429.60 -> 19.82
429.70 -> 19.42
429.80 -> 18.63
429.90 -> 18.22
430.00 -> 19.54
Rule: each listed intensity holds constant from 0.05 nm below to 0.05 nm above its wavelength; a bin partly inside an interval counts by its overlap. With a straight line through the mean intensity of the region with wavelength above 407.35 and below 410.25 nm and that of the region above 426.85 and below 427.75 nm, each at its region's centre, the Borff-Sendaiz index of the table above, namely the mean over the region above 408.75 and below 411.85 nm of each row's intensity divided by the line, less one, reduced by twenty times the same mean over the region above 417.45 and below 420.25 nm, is 2.0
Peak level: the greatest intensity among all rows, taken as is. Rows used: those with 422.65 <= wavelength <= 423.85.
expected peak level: 21.8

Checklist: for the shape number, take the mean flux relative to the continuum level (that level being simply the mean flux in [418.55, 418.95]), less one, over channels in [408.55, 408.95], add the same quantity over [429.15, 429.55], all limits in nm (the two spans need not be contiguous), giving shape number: 0.10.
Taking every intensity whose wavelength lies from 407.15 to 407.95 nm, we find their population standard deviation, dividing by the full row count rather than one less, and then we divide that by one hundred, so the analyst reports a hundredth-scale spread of 0.022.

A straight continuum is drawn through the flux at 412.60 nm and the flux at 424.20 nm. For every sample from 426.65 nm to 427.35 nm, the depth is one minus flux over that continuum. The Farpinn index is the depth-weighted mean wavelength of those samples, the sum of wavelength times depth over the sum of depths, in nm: 426.93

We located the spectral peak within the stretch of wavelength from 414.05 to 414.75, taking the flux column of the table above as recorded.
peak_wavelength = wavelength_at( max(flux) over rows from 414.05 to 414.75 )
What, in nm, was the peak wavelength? 414.20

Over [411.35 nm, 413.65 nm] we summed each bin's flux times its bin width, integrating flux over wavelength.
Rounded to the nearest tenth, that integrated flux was 50.4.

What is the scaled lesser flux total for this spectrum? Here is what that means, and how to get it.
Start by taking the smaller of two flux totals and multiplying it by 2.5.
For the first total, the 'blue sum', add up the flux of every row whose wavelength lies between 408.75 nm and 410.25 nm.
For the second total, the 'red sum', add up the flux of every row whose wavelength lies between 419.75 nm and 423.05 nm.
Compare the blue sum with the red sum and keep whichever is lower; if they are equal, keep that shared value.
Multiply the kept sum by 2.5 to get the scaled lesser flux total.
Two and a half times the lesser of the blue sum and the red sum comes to 843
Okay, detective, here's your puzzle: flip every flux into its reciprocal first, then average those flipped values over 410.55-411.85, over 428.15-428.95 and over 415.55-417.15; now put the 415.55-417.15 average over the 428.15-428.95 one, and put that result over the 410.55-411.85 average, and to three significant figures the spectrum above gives 16.6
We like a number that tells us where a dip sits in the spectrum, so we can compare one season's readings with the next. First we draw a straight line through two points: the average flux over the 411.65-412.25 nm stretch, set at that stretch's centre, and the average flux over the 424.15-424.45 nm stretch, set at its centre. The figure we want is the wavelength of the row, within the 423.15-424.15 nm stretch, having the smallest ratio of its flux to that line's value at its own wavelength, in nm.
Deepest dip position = 423.30 nm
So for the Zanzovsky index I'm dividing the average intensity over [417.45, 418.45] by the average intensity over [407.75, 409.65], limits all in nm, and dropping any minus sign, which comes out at 0.88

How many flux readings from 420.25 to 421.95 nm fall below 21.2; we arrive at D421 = 10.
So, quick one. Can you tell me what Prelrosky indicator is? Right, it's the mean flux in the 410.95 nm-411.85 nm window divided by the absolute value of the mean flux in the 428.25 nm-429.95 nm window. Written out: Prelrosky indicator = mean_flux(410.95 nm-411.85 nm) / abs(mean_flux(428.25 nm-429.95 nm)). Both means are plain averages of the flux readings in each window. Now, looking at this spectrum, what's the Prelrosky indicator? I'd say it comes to 0.95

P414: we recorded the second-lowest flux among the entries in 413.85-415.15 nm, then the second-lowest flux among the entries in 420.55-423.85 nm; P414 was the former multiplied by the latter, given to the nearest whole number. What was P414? 362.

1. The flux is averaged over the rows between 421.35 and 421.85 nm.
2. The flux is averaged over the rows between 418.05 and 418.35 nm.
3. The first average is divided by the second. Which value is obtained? 1.04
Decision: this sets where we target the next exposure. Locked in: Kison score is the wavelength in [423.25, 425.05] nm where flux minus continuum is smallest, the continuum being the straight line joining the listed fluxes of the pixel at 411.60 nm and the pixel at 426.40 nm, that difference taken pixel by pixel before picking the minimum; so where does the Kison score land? 423.80 nm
